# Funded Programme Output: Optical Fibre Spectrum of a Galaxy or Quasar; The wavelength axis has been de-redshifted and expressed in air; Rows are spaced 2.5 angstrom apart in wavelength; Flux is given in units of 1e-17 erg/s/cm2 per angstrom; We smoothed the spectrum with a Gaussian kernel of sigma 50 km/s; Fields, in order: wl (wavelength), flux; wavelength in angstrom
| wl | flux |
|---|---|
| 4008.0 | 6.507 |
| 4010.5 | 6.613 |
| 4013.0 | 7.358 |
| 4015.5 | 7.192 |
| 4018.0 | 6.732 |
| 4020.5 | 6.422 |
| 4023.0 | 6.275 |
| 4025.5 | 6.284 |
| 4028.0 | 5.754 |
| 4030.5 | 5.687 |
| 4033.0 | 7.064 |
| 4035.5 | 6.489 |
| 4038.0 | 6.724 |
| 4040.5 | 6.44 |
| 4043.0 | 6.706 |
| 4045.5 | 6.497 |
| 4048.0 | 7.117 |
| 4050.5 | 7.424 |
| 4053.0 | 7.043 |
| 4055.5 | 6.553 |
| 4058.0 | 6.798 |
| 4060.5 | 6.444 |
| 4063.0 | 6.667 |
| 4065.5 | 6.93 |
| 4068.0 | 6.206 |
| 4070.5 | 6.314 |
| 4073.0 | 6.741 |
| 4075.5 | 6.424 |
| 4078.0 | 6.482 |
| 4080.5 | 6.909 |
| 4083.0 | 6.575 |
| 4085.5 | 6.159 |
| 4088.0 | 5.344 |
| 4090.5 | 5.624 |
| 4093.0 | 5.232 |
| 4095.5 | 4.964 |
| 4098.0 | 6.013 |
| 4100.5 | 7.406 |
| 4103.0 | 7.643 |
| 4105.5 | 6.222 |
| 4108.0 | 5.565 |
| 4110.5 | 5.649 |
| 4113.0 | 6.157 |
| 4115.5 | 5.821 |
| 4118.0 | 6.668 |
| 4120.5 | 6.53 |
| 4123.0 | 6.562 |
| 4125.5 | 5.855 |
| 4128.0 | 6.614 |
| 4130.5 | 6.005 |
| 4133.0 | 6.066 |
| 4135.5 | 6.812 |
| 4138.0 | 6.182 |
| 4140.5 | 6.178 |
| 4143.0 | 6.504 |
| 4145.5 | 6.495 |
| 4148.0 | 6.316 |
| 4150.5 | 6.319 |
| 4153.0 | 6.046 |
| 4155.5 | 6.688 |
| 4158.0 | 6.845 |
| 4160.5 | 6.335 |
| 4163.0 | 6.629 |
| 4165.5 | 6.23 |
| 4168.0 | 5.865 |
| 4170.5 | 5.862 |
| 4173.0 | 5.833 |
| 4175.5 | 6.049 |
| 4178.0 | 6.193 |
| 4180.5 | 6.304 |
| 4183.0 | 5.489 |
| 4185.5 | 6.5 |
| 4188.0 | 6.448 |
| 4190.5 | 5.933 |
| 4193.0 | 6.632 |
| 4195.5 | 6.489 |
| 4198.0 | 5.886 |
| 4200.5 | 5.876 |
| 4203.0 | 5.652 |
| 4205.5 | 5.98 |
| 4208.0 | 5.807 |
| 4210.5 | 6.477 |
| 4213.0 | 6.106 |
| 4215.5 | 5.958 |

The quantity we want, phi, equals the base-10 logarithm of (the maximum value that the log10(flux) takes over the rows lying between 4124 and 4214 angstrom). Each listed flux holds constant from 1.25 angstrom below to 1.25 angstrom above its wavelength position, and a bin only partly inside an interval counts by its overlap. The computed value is -0.0781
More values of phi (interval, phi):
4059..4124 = -0.0539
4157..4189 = -0.0781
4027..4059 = -0.0602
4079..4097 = -0.0760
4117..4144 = -0.0792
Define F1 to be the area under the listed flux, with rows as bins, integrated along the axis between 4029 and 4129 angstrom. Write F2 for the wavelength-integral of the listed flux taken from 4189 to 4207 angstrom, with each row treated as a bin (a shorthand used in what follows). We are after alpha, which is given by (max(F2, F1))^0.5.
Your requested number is 25.3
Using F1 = 640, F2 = 109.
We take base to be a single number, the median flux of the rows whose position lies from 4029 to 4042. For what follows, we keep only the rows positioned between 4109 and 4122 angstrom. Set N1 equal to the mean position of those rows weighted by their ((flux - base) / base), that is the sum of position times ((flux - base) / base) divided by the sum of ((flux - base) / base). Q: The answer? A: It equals 4112.0 angstrom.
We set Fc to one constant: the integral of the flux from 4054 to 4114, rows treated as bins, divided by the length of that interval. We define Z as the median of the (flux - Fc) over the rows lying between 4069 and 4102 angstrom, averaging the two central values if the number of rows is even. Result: 0.02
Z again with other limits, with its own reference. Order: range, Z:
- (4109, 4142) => -0.12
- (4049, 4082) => 0.37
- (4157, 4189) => -0.07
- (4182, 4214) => -0.32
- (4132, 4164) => 0.04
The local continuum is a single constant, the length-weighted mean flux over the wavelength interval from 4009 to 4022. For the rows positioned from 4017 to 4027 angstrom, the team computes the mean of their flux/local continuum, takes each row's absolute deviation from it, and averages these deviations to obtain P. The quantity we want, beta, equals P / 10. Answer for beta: 0.0022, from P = 0.022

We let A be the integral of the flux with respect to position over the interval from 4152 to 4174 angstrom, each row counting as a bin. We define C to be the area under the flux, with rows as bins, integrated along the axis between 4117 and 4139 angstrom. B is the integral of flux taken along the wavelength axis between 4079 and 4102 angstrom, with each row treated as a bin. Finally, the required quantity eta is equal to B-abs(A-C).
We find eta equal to 137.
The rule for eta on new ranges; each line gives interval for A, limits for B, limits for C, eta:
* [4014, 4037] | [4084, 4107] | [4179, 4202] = 133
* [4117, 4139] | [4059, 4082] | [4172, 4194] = 146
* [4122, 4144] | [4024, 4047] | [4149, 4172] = 141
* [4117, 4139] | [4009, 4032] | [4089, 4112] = 148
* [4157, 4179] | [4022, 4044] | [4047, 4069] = 127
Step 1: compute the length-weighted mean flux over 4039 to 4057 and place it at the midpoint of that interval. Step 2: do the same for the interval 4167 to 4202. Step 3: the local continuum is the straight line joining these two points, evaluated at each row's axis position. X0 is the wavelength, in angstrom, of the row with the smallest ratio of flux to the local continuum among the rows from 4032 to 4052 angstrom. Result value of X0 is 4040.5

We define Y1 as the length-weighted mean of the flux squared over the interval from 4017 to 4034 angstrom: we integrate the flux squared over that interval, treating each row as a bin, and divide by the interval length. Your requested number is 39.9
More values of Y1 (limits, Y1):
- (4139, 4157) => 40.6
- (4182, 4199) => 38.7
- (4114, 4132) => 39.7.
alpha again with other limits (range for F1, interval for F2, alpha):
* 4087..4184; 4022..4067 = 24.5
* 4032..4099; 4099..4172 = 21.5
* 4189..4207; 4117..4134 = 10.4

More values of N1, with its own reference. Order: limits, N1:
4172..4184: 4178.4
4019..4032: 4028.0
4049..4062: 4052.5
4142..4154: 4151.6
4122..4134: 4129.6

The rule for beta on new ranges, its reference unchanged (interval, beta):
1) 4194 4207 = 0.0030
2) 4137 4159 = 0.0031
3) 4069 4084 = 0.0024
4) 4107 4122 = 0.0056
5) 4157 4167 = 0.0033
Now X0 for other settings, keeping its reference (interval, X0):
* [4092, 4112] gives 4095.5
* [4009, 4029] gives 4028.0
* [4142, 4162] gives 4153.0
